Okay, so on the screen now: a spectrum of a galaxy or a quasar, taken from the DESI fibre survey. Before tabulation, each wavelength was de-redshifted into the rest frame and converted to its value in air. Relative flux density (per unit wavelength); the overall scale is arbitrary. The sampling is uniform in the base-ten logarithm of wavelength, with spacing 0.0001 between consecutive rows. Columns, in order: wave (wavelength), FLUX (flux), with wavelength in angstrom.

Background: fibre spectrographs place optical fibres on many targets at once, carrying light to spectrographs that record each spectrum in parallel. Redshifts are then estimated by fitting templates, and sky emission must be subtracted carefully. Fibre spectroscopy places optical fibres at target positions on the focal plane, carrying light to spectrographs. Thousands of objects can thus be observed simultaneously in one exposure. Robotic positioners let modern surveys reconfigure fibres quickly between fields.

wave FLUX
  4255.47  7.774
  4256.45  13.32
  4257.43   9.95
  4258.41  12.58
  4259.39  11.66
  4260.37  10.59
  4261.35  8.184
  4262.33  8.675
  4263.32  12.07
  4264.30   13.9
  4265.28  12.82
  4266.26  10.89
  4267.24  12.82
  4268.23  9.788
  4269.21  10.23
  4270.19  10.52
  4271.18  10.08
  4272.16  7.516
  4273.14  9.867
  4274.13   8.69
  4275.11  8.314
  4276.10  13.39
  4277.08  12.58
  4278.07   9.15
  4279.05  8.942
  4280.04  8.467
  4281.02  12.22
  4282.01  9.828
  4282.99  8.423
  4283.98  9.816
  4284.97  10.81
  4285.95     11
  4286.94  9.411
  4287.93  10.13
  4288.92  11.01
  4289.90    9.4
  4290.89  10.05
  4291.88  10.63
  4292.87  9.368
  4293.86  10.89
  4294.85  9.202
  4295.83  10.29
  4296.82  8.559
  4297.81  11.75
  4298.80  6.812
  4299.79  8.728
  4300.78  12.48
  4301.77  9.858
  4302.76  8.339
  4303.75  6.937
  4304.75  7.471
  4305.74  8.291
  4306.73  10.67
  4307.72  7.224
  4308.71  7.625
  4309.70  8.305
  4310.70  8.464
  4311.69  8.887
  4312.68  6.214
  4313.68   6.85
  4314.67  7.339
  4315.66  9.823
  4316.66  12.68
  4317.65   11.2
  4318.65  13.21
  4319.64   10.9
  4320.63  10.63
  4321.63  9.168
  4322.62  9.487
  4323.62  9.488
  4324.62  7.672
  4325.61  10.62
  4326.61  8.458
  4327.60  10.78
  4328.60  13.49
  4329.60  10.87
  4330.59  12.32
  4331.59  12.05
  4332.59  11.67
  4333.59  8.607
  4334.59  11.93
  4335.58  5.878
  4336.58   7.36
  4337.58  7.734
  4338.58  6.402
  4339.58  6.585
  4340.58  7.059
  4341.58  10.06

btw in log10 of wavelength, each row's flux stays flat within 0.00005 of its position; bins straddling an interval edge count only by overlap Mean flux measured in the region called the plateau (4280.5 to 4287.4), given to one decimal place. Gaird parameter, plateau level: 10.2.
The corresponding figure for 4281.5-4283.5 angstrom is 9.1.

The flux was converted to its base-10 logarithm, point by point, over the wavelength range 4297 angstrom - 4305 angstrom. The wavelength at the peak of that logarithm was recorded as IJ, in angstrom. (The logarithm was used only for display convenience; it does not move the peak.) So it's 4300.78 angstrom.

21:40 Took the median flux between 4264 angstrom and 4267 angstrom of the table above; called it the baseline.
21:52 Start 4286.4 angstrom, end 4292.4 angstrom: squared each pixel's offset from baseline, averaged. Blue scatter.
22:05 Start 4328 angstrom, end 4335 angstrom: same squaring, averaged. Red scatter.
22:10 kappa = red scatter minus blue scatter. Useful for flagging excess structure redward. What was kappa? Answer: -4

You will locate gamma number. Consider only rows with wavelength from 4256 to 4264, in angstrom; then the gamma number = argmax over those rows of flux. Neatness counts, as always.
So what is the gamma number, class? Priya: 4256.45 angstrom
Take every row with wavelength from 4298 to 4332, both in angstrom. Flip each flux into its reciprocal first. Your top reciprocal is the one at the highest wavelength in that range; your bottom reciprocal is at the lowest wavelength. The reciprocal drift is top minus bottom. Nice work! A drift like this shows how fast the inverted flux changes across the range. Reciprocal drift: -0.06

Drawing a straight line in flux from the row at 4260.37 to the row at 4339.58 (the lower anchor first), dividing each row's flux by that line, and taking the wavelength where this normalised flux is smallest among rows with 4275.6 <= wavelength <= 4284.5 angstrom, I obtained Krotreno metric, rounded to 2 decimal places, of 4280.04 angstrom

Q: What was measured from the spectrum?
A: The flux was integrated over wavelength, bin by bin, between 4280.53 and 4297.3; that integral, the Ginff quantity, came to 169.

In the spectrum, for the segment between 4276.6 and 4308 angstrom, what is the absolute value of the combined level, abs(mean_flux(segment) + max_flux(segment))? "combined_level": 22.2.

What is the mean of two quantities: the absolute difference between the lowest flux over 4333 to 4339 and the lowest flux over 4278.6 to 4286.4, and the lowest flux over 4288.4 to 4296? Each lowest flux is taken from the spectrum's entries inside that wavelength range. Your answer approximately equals 5.9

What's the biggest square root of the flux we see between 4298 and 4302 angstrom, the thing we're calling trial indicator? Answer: 3.53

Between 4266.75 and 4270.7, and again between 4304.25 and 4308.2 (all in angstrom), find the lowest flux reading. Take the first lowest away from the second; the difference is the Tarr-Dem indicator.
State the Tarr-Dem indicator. -2.6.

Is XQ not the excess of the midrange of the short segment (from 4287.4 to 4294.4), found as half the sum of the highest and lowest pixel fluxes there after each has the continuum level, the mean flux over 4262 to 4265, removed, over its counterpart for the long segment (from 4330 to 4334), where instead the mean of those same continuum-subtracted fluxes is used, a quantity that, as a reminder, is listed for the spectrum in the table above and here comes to -1.0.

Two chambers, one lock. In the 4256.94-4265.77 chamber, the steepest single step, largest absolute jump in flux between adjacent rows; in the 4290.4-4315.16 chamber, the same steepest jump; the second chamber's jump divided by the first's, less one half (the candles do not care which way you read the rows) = 1.0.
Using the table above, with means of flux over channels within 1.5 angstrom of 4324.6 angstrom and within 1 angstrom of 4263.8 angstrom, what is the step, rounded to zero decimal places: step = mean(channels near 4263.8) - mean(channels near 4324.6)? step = 4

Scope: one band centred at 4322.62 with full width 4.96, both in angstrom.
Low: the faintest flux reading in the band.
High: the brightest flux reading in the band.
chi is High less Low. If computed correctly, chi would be 3.0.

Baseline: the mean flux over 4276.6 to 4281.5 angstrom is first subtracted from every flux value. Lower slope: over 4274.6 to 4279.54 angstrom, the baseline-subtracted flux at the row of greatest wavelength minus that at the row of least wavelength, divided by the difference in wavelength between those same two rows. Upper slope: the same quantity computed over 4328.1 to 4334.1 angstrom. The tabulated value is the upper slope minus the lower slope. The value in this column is -1.1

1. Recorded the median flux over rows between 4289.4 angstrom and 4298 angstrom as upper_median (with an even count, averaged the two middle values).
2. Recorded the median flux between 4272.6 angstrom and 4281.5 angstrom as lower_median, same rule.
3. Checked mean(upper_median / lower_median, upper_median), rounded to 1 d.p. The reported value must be 5.6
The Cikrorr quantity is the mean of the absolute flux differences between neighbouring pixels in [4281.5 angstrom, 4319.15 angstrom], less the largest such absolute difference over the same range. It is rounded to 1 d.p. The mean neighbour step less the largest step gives -3.4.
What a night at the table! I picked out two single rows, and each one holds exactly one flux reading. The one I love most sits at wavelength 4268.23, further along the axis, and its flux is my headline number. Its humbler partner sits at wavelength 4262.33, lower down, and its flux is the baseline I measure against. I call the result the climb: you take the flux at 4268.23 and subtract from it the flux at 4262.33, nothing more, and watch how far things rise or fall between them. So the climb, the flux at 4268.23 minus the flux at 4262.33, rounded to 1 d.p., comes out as 1.1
